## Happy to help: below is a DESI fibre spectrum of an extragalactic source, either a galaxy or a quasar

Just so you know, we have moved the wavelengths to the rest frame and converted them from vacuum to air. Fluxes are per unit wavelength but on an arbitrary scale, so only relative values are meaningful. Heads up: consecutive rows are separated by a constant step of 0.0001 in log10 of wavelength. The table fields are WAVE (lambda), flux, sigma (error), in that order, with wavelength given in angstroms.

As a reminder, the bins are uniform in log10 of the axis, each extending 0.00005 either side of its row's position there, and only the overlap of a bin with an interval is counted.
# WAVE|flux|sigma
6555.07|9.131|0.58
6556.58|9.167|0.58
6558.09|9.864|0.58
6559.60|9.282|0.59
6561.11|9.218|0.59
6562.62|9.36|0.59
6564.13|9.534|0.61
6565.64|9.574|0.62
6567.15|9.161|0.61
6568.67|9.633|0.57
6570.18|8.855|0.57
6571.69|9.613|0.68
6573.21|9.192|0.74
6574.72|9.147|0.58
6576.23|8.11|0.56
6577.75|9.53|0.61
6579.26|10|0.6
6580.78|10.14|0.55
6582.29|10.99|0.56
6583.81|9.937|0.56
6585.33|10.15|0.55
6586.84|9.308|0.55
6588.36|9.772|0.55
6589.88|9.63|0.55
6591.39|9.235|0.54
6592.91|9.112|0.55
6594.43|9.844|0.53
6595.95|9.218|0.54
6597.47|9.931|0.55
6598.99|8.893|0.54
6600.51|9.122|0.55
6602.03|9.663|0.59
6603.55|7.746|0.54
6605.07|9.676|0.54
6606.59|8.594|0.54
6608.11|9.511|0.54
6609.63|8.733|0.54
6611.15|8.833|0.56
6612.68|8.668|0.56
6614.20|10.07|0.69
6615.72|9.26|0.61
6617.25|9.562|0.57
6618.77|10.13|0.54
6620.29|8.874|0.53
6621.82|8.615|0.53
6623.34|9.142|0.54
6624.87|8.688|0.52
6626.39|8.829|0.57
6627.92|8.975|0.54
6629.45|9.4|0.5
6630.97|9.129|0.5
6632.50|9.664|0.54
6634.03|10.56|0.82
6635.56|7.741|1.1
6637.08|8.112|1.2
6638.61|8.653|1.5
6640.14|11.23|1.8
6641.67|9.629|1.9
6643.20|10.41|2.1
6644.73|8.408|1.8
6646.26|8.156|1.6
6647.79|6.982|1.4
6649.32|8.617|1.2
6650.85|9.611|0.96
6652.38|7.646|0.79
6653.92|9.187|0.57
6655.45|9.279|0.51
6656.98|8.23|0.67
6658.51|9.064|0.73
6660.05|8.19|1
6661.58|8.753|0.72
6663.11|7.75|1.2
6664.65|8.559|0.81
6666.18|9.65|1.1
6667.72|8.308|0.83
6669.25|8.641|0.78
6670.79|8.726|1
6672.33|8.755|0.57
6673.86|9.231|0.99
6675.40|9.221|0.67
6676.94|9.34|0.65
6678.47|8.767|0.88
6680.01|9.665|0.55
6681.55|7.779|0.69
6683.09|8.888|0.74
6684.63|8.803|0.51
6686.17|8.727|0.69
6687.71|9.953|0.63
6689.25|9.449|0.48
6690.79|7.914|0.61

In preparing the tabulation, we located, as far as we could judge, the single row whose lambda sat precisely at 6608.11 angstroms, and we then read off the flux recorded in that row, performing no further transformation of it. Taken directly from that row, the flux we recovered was 9.511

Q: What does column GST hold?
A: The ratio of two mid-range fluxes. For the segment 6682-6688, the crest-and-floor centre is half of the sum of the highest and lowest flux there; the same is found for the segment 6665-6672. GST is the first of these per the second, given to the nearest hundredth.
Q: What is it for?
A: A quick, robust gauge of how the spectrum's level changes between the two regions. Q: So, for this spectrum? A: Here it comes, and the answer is 1.04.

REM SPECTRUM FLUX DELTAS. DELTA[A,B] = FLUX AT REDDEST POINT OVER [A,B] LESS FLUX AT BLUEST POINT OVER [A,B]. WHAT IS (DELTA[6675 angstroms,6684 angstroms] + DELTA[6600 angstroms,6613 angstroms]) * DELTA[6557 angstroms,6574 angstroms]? 0.5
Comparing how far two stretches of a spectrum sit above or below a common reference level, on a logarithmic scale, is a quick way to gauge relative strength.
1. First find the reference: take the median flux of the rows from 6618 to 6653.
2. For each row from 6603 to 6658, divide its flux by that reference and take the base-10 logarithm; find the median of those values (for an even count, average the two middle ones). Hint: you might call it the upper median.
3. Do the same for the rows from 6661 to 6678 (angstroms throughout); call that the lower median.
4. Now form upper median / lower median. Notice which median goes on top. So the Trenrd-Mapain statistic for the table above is -0.4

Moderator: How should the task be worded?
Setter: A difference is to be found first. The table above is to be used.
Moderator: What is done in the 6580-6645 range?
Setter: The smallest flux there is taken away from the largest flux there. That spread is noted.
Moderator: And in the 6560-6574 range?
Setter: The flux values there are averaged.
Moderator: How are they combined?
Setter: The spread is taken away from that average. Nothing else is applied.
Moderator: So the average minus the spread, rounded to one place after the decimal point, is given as 5.9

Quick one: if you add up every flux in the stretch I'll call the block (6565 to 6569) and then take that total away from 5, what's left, -23.4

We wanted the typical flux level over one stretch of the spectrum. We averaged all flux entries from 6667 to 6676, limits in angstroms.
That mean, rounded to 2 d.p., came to 8.81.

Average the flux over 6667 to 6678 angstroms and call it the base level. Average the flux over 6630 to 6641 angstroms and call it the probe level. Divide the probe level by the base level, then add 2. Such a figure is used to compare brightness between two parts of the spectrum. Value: 3.046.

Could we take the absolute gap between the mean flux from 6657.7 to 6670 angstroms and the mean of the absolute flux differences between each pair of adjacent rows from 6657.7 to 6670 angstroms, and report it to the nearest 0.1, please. 7.8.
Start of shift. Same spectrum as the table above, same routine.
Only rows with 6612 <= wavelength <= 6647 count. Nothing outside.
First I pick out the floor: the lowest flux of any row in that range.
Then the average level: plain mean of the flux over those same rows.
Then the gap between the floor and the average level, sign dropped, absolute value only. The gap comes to 1.47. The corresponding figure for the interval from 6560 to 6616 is 1.63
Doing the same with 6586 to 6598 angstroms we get 0.39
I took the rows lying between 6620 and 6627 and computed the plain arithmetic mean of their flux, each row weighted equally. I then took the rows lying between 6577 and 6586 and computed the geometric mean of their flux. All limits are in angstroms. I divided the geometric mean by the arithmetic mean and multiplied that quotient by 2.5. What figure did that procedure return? 2.86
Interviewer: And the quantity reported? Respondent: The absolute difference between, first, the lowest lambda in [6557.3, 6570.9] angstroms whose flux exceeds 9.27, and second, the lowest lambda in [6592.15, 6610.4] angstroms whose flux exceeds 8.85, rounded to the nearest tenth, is 34.8 angstroms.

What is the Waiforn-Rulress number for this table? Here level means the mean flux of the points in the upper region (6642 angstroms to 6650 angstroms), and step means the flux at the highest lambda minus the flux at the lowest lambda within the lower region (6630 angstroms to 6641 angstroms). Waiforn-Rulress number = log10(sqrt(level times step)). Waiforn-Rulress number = 0.63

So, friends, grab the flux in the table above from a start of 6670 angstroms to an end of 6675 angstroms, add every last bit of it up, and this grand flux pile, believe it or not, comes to 26.7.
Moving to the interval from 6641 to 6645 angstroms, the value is 28.4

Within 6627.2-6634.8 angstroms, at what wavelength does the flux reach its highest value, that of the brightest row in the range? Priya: 6634.03 angstroms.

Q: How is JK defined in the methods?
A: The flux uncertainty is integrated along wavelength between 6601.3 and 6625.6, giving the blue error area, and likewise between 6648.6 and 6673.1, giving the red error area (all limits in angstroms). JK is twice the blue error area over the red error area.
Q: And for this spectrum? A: 1.3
